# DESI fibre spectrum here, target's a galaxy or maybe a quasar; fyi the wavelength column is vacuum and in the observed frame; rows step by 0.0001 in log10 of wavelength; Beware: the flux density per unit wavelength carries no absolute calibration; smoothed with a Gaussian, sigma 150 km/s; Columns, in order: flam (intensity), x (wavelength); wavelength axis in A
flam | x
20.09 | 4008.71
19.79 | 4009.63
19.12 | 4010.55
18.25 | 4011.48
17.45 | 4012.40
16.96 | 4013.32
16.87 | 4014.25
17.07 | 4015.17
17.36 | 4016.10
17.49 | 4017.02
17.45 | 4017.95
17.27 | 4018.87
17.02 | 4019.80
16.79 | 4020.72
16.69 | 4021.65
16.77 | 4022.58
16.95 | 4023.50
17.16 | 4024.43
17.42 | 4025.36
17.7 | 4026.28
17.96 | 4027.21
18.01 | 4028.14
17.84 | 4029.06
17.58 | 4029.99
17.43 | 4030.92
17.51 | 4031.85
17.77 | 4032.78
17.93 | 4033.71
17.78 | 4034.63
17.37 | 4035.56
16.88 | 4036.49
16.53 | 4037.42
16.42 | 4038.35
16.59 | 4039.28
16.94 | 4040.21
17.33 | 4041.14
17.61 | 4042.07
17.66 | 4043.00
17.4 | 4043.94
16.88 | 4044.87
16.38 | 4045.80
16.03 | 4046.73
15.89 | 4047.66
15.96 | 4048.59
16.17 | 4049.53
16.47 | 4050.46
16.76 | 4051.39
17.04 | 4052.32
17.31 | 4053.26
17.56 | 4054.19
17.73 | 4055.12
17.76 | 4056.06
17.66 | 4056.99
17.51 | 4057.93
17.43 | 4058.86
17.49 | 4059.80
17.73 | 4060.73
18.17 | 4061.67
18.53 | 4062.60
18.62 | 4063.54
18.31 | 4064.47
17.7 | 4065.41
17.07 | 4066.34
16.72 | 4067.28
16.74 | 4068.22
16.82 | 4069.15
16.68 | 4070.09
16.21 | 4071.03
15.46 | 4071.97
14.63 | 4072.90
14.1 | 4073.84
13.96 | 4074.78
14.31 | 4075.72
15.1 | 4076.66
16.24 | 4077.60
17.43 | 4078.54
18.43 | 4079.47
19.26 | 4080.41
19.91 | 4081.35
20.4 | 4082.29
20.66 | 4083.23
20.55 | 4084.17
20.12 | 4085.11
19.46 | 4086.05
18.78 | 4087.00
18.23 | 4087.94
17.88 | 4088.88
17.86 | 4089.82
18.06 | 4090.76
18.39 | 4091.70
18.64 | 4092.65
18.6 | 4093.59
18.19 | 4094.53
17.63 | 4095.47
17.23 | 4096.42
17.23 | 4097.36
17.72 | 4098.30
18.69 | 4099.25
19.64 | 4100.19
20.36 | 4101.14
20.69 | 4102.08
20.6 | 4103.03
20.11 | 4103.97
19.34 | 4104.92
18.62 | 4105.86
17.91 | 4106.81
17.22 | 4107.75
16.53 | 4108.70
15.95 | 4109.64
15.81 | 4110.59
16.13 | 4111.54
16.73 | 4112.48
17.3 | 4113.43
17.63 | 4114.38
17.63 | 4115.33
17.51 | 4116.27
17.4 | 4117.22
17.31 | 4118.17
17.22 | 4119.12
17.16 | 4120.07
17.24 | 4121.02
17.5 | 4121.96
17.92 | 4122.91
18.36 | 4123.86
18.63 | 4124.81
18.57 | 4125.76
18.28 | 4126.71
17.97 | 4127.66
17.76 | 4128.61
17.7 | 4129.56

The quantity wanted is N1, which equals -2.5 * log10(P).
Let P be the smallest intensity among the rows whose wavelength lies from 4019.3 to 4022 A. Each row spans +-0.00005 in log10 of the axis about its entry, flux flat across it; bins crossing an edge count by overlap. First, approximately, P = 16.69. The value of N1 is -3.06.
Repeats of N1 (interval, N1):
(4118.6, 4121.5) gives -3.09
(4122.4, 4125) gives -3.13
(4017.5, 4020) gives -3.08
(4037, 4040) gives -3.04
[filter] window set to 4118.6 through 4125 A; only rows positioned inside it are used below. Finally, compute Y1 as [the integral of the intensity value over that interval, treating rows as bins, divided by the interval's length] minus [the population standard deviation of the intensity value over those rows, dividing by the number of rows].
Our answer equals 17.1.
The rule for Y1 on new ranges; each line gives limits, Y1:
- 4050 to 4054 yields 16.6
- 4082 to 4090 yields 18.3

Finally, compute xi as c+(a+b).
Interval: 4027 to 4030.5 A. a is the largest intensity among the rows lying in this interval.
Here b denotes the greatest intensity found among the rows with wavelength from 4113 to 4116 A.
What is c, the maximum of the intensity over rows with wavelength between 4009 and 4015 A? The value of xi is 55.4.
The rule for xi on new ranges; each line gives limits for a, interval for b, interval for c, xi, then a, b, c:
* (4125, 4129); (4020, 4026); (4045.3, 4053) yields 53.0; 18.57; 17.42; 17.04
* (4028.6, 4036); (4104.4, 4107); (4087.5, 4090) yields 55.5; 17.93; 19.34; 18.23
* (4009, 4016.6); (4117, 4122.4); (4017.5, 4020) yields 54.7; 19.79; 17.5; 17.45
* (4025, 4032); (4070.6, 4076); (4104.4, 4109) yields 53.6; 18.01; 16.21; 19.34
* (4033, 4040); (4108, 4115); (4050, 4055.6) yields 53.3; 17.93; 17.63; 17.73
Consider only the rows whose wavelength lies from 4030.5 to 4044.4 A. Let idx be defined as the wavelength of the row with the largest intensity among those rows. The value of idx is 4033.71 A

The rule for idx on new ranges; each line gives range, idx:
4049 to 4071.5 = 4063.54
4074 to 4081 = 4080.41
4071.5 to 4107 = 4102.08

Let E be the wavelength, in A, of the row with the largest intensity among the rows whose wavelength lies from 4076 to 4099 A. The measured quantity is 4083.23 A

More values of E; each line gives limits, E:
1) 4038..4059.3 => 4056.06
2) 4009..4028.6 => 4009.63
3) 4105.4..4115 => 4105.86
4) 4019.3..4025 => 4024.43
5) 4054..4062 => 4061.67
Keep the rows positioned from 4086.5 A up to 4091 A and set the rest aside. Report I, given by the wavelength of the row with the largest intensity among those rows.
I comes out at 4087.00 A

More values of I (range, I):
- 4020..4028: 4027.21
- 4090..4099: 4092.65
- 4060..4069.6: 4063.54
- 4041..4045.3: 4043.00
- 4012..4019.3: 4017.02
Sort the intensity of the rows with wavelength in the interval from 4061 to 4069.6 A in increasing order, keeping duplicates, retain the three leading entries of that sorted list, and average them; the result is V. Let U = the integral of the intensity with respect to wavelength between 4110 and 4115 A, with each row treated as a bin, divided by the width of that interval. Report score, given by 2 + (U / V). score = 3.00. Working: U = 16.7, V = 16.8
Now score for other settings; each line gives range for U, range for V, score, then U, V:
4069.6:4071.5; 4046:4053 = 3.03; 16.4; 16.0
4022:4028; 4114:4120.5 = 3.01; 17.3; 17.2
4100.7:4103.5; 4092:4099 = 3.18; 20.6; 17.4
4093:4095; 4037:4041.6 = 3.12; 18.5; 16.5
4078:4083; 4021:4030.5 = 3.14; 19.2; 16.8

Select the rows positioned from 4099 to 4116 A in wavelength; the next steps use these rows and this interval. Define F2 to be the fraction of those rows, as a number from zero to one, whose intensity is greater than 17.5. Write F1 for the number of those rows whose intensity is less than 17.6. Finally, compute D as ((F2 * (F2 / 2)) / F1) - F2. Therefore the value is -0.6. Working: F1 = 7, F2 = 0.6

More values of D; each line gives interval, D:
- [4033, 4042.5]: -0.3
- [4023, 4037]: -0.6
